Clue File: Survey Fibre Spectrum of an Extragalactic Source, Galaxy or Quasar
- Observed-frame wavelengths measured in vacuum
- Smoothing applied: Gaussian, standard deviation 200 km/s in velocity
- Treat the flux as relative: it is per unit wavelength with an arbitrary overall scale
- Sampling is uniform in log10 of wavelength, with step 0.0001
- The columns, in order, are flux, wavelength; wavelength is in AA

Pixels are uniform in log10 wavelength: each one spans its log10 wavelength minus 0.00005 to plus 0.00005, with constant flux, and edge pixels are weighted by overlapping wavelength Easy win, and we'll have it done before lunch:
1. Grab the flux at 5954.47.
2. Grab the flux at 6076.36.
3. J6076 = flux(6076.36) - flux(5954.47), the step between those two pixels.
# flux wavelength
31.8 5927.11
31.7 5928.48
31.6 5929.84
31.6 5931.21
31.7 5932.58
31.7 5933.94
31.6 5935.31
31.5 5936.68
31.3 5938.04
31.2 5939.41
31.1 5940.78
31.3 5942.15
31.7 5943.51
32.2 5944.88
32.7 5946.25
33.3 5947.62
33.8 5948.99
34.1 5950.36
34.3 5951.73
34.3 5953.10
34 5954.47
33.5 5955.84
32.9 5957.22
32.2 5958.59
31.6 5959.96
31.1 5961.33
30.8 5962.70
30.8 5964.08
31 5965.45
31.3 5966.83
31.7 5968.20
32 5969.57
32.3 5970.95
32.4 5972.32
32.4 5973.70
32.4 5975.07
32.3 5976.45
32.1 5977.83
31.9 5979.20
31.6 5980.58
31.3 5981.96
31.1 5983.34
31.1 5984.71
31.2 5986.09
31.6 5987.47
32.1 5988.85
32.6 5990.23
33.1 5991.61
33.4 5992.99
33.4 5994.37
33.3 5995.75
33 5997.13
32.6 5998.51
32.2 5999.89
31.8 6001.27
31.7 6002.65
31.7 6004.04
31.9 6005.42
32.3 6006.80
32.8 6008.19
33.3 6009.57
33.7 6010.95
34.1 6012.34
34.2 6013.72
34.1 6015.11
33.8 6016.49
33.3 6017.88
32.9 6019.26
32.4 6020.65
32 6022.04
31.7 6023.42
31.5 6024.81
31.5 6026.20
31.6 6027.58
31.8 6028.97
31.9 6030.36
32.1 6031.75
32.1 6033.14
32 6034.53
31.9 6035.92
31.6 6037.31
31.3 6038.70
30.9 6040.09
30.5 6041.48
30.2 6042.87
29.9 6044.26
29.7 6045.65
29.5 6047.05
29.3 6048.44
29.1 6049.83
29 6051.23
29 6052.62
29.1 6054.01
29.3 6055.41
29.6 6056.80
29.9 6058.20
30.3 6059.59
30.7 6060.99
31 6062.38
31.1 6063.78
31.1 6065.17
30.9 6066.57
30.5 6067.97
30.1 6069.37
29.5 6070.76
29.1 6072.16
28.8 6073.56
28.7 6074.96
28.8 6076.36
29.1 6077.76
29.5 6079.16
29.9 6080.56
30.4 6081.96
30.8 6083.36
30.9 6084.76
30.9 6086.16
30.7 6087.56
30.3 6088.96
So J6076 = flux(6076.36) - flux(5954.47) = -5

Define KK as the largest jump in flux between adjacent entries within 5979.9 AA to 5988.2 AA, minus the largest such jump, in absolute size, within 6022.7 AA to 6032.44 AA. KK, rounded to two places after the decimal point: 0.20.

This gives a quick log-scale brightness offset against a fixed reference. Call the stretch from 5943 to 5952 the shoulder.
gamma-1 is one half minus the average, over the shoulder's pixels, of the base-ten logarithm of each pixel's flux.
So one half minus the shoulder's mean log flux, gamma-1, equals -1.02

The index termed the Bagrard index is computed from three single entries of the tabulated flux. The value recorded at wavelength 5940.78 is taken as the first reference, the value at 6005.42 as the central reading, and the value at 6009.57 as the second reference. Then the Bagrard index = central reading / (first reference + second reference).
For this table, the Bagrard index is 0.495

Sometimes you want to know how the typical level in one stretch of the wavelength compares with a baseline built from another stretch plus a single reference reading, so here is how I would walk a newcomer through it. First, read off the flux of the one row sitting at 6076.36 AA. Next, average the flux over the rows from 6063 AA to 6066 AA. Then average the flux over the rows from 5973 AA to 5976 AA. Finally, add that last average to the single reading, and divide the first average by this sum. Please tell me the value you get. 0.508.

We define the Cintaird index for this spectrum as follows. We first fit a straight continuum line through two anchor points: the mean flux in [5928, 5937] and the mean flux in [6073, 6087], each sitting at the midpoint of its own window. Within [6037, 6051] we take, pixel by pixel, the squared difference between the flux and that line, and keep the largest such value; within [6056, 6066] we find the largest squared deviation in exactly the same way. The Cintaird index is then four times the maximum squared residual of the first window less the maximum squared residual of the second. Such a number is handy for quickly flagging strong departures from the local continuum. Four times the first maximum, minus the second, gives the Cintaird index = 5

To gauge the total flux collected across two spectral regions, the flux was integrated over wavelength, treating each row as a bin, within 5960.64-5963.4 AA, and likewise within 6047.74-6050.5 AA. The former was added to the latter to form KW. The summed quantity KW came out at 166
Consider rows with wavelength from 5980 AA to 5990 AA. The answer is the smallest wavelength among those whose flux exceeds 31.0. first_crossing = 5980.58 AA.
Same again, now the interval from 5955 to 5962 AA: 5955.84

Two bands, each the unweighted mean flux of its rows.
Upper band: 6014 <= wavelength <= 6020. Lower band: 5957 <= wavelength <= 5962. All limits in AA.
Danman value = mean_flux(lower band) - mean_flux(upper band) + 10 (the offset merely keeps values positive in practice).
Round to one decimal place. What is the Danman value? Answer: 8.4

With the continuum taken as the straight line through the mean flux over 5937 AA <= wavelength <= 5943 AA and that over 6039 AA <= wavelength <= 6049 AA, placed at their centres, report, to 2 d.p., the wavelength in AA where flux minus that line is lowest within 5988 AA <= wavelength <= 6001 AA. 5988.85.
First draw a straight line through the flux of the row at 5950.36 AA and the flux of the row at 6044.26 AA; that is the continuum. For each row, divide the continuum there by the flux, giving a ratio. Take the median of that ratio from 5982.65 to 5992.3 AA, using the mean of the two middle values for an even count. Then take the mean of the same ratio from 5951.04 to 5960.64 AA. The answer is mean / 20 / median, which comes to 0.0496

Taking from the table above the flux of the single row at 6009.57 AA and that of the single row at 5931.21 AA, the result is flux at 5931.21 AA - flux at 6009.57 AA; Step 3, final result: -1.7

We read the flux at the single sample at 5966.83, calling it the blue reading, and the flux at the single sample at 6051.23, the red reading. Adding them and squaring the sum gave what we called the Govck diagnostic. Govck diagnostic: 3636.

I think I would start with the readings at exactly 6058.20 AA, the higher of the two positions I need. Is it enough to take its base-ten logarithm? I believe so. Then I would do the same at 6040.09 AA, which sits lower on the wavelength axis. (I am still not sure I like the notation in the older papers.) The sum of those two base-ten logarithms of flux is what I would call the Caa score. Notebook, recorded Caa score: 2.97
